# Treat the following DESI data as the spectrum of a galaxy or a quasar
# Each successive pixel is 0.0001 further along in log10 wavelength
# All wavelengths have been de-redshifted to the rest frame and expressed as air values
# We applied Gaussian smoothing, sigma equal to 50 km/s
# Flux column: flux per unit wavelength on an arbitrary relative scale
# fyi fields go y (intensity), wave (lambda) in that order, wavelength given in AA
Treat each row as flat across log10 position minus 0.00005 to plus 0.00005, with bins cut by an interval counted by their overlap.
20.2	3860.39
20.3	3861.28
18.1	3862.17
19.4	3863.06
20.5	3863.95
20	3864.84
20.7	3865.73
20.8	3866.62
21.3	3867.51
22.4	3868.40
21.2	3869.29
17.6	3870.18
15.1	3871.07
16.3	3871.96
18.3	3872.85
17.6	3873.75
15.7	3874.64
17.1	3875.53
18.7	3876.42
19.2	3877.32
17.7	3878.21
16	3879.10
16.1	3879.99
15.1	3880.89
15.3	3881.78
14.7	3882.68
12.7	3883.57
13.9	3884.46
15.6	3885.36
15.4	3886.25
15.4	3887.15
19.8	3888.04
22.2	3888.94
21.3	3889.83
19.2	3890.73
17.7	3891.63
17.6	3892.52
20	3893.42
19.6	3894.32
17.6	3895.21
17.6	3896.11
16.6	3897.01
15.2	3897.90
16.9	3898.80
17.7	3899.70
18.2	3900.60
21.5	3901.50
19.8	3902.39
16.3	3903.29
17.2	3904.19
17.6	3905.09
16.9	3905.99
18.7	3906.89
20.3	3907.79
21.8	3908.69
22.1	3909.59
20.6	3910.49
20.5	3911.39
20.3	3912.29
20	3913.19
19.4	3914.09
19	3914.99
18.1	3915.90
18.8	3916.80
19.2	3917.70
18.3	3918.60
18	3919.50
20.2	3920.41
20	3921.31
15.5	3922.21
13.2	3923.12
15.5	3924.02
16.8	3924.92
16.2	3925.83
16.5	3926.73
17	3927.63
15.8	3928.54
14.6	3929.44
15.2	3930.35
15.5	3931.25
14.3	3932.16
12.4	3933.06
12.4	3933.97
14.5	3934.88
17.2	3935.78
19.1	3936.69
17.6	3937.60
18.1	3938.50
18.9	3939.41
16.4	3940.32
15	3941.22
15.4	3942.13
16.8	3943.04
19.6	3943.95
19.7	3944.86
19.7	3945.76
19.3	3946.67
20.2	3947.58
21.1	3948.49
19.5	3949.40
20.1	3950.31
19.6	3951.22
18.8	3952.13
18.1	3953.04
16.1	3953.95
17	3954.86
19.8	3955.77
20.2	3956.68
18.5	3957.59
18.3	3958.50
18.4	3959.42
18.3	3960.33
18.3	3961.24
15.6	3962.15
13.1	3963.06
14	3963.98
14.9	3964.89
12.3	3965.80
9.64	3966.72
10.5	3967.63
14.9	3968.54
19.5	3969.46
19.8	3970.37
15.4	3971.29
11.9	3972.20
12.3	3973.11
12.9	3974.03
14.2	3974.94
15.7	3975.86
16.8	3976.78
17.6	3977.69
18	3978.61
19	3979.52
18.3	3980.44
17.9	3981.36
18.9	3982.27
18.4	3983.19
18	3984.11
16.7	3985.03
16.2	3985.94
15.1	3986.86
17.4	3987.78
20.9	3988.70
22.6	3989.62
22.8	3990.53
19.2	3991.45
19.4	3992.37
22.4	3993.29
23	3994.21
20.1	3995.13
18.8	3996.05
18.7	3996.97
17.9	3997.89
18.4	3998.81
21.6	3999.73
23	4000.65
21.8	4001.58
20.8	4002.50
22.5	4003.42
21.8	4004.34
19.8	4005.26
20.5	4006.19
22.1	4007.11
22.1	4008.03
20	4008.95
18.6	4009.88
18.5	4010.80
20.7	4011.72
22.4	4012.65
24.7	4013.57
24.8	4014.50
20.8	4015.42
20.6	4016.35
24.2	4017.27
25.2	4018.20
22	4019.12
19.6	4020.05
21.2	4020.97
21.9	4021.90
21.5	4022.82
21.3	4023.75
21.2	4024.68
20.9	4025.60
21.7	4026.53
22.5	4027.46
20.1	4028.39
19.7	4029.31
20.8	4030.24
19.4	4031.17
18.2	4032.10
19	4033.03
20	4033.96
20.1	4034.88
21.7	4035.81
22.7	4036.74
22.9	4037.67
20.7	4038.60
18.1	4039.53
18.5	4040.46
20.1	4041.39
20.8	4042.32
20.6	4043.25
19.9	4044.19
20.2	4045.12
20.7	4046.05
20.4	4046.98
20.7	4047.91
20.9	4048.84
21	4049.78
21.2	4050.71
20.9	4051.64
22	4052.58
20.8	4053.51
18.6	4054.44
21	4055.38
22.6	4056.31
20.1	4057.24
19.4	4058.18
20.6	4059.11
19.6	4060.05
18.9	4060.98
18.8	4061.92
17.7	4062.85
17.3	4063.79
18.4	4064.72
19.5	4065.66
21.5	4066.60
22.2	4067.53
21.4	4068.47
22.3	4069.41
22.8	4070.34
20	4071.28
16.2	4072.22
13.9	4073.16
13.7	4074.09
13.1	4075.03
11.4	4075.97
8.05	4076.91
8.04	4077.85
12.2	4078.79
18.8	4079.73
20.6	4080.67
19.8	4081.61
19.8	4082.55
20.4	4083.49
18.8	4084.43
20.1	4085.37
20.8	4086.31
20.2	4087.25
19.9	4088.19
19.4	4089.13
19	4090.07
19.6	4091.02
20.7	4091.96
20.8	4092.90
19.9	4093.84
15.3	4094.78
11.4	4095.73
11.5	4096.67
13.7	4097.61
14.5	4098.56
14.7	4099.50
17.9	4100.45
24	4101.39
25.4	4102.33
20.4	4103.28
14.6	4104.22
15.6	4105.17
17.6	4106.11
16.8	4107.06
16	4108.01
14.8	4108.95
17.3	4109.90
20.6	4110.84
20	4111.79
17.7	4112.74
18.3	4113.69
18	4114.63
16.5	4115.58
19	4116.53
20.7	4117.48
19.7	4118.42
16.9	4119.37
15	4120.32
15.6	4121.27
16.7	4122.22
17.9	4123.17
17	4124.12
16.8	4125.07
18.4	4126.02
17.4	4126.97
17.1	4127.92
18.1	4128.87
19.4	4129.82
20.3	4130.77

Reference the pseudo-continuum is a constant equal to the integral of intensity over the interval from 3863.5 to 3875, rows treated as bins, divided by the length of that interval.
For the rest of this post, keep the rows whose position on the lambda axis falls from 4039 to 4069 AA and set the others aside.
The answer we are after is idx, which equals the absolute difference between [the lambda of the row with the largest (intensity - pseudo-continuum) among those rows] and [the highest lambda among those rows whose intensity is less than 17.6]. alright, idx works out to 7.5 AA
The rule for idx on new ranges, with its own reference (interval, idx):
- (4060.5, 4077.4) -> 6.6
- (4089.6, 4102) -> 1.9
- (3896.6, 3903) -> 2.7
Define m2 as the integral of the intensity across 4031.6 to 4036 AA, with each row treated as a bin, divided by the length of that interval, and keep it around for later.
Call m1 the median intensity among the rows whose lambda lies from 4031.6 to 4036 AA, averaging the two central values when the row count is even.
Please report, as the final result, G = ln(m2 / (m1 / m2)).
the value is 2.97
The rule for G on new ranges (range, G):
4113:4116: 2.85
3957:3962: 2.90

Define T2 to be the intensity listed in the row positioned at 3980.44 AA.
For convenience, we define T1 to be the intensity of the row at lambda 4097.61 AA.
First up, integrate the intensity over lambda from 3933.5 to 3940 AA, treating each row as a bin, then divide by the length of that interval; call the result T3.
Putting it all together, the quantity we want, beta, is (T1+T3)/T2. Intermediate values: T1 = 13.7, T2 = 18.3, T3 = 17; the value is 1.67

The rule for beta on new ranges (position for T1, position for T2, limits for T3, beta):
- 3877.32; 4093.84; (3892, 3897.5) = 1.88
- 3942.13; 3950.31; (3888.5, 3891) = 1.81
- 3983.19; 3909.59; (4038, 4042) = 1.72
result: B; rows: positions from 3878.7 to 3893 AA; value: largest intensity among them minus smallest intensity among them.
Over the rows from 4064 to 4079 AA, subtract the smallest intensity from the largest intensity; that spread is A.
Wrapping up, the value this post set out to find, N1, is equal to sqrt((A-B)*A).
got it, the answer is 8.8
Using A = 14.8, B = 9.5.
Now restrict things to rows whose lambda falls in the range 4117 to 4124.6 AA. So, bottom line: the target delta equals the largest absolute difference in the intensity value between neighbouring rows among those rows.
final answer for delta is 2.8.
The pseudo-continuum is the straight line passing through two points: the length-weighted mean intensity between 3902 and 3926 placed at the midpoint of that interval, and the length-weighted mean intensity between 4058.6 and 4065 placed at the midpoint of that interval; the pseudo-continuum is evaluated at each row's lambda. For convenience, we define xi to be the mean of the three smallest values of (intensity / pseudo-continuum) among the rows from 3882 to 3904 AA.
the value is 0.744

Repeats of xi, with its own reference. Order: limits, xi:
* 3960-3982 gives 0.573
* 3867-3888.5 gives 0.744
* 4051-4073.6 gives 0.840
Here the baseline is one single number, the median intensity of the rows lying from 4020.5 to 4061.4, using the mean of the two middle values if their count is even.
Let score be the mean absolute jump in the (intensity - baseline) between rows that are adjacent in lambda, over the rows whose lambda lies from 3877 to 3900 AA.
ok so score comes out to 1.25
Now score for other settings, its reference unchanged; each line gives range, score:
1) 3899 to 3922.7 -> 1.18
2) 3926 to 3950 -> 1.15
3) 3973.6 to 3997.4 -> 1.26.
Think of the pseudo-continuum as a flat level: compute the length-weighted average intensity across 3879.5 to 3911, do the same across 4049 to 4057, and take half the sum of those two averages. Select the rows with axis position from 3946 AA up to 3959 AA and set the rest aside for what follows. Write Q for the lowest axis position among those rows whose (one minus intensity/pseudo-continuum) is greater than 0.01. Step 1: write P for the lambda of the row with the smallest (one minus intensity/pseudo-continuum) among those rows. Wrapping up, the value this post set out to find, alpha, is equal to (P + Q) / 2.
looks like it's 3950.3 AA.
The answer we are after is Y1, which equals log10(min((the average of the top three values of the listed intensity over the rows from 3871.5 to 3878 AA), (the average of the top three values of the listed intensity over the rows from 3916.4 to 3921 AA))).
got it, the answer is 1.27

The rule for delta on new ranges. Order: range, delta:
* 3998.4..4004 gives 3.2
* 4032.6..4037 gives 1.6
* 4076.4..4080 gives 6.6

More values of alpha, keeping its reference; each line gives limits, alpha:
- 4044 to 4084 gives 4062.4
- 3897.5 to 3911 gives 3903.7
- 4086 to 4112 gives 4096.2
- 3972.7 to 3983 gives 3976.3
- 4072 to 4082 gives 4076.4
